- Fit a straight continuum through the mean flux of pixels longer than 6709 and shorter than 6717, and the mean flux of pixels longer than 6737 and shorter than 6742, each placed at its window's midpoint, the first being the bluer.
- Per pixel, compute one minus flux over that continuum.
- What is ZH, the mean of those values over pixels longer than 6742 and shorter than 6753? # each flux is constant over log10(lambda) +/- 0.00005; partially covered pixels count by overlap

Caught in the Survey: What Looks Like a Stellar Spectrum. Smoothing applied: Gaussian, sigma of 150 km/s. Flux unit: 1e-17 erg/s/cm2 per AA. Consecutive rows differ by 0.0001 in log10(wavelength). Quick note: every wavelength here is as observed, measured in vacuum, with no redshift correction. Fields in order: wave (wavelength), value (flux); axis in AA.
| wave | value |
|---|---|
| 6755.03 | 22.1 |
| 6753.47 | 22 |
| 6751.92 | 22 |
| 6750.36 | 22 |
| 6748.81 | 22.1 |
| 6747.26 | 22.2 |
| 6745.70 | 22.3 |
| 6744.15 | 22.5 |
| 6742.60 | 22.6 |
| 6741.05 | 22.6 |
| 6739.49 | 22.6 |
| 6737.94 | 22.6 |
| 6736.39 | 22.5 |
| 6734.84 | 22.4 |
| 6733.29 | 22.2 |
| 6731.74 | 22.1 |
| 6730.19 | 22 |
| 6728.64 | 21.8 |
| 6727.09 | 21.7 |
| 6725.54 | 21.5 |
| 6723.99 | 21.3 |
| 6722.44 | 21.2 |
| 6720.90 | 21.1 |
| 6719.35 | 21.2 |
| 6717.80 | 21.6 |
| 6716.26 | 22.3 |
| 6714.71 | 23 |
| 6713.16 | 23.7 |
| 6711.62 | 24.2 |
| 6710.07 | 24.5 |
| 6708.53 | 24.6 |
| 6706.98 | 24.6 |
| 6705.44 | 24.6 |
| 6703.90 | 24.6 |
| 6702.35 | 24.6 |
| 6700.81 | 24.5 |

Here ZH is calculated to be 0.00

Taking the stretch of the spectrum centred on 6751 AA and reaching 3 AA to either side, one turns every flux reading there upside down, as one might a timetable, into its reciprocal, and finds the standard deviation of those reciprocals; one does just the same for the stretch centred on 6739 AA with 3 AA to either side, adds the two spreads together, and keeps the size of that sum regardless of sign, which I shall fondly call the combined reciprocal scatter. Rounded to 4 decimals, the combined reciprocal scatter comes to 0.0002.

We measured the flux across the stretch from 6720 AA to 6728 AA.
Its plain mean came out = 21.4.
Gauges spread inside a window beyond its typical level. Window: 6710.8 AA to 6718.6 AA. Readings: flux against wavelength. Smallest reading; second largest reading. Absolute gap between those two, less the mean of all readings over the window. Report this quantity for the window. -20.9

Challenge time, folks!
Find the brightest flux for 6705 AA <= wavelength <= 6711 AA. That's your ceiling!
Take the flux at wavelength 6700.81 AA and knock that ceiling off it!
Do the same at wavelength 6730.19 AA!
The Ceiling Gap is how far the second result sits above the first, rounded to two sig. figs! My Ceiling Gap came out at -2.5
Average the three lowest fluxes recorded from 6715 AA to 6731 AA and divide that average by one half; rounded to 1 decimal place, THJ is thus 42.3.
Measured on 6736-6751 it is 44.2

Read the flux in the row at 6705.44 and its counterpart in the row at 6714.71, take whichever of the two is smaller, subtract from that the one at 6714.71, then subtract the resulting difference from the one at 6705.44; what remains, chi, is 24.6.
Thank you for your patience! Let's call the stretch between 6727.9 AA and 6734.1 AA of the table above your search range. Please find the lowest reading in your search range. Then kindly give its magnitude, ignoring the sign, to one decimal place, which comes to 21.8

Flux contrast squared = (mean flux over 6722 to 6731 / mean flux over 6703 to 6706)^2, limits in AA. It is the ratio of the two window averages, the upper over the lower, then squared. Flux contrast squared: 0.77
